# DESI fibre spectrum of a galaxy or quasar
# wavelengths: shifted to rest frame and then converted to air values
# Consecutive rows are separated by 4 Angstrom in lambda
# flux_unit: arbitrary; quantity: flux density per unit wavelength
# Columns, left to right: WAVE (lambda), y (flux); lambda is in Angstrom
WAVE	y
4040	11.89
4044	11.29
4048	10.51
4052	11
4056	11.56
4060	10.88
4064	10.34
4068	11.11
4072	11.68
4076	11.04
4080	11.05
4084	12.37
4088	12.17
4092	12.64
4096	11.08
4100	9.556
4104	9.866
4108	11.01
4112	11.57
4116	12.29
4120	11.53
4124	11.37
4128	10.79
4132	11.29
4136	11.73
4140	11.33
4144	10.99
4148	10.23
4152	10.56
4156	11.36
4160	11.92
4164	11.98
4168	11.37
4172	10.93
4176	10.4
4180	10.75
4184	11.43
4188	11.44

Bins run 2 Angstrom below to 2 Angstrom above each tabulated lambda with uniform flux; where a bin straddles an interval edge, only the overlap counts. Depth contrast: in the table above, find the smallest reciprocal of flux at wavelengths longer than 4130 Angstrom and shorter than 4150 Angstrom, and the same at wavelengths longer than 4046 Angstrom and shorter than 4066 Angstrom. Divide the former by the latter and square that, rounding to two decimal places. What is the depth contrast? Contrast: 0.97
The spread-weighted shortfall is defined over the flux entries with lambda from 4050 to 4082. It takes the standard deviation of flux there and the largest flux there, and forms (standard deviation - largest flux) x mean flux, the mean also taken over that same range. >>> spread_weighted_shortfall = -125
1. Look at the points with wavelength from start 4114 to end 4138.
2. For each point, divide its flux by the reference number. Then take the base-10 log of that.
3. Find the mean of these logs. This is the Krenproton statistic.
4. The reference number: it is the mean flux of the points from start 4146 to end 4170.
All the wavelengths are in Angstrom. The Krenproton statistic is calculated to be 0.010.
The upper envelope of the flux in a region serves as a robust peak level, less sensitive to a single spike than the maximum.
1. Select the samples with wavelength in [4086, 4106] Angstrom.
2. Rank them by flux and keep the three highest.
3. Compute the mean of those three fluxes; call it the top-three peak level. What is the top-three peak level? 12.0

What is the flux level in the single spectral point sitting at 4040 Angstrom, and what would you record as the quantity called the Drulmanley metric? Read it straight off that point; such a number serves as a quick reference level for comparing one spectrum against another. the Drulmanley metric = 11.89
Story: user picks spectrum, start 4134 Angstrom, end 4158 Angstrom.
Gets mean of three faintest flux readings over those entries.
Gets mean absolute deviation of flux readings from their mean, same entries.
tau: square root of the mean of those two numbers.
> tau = 2.35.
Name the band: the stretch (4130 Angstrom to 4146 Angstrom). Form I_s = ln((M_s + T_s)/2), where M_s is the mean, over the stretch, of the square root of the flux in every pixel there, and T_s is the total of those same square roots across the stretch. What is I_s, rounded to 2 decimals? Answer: 2.13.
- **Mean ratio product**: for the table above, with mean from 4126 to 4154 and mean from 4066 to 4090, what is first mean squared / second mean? 10.4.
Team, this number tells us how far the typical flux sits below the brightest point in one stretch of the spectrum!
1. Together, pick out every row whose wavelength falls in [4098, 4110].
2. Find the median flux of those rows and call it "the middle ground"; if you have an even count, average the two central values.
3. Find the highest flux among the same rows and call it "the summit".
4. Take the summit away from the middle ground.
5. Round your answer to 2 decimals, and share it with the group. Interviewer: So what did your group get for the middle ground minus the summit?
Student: -1.14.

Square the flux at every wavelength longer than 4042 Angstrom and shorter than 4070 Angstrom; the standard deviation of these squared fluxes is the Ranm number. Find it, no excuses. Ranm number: 9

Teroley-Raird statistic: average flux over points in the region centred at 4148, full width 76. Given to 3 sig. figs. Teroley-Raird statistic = 11.3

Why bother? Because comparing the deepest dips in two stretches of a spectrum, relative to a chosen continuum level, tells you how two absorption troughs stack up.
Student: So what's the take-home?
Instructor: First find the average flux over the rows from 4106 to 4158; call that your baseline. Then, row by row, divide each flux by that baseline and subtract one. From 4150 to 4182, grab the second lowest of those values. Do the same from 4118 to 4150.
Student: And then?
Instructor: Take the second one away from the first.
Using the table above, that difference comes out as -0.02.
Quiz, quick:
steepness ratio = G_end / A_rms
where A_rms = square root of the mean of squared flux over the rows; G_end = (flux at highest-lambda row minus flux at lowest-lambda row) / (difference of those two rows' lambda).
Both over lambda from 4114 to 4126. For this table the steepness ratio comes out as -0.010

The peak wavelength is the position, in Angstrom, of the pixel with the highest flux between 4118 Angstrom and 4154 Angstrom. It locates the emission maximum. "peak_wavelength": 4136 Angstrom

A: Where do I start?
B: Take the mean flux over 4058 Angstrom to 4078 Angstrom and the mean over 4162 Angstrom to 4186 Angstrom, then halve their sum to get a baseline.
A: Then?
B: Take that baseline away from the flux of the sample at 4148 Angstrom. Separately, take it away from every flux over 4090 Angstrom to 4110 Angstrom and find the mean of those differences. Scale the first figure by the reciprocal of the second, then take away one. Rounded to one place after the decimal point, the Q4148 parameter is 2.4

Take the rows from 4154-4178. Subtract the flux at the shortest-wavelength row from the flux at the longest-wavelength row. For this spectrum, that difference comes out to -0.96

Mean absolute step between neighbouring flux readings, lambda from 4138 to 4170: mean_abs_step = 0.49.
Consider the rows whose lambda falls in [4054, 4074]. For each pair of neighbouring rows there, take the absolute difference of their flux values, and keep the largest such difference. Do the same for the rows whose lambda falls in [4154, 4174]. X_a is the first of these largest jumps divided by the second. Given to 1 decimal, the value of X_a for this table 1.3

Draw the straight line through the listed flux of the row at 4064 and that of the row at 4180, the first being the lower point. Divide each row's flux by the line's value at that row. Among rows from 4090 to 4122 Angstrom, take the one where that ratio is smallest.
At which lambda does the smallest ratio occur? 4100 Angstrom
